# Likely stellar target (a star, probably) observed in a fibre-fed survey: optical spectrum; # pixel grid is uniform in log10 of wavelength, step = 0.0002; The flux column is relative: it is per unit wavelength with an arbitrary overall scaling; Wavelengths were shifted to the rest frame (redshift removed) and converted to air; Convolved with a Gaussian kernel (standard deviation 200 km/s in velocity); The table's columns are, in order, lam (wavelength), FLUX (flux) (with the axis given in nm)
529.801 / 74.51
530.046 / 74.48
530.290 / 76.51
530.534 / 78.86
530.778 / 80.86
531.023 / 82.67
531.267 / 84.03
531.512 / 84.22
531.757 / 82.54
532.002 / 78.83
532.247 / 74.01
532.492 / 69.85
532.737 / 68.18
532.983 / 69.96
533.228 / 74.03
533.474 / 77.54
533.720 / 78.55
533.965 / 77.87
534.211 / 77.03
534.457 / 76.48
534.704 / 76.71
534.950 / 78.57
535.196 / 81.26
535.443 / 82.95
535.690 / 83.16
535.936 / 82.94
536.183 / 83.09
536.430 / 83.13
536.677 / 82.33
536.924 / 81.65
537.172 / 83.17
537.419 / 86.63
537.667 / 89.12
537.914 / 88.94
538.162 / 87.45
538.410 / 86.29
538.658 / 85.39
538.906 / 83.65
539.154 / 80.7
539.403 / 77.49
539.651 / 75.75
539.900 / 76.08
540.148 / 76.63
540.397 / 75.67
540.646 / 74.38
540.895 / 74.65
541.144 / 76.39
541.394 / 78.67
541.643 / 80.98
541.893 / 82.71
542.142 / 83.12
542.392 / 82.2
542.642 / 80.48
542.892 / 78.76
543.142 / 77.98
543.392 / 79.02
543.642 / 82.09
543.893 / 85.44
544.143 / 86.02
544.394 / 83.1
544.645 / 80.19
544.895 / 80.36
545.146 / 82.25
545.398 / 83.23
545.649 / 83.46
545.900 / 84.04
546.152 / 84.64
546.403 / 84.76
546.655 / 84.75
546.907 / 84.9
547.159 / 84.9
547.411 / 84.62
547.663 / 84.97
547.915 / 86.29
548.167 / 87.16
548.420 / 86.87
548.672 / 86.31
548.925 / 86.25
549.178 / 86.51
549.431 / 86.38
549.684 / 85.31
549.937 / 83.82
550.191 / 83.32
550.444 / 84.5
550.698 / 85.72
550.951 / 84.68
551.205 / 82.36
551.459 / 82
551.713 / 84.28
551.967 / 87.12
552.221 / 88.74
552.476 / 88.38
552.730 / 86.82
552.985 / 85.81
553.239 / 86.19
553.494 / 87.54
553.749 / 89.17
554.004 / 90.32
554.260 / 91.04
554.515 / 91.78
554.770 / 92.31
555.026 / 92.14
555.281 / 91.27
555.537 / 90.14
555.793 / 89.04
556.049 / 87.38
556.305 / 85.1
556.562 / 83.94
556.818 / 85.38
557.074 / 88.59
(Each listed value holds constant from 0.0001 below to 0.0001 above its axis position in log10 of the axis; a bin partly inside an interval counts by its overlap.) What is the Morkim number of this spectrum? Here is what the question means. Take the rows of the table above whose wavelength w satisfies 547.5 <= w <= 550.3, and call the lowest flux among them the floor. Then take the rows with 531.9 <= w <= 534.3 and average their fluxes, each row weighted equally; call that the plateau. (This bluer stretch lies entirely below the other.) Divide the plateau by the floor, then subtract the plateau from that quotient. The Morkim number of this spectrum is -74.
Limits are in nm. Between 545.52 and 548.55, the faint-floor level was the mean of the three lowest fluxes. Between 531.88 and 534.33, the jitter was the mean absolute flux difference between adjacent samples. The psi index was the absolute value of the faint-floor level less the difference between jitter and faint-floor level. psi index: 166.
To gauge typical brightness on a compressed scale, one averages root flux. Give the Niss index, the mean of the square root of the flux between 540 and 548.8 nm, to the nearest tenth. 9.1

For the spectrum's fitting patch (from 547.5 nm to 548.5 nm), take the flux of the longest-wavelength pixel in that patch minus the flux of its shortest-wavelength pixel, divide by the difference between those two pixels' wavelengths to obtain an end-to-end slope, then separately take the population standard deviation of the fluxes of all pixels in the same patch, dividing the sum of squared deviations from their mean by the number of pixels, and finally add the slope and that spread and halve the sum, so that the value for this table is 1.68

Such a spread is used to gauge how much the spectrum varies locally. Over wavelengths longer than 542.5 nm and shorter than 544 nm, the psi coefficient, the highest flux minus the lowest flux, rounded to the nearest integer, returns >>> 7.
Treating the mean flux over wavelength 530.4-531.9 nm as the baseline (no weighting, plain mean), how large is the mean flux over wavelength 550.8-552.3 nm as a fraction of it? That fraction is 1.03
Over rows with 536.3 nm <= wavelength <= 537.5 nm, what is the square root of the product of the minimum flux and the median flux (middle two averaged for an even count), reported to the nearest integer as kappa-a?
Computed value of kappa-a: 82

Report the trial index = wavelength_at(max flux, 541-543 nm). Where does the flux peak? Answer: 542.142 nm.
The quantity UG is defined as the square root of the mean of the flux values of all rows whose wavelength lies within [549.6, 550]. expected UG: 9.20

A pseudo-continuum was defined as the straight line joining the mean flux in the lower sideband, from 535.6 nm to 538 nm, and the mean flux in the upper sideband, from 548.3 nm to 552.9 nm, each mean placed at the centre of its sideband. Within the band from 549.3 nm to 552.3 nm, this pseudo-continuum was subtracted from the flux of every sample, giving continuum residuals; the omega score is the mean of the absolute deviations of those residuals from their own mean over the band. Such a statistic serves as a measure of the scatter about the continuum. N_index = 1.5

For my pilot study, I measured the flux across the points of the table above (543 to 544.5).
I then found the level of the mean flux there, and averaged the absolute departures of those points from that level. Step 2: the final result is 2.6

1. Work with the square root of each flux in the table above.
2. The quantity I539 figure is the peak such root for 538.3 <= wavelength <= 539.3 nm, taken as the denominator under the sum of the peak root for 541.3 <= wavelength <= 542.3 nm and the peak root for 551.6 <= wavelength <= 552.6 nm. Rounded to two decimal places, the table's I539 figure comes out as 2.00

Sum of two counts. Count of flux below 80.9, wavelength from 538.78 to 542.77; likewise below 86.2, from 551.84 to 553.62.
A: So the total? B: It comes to 13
